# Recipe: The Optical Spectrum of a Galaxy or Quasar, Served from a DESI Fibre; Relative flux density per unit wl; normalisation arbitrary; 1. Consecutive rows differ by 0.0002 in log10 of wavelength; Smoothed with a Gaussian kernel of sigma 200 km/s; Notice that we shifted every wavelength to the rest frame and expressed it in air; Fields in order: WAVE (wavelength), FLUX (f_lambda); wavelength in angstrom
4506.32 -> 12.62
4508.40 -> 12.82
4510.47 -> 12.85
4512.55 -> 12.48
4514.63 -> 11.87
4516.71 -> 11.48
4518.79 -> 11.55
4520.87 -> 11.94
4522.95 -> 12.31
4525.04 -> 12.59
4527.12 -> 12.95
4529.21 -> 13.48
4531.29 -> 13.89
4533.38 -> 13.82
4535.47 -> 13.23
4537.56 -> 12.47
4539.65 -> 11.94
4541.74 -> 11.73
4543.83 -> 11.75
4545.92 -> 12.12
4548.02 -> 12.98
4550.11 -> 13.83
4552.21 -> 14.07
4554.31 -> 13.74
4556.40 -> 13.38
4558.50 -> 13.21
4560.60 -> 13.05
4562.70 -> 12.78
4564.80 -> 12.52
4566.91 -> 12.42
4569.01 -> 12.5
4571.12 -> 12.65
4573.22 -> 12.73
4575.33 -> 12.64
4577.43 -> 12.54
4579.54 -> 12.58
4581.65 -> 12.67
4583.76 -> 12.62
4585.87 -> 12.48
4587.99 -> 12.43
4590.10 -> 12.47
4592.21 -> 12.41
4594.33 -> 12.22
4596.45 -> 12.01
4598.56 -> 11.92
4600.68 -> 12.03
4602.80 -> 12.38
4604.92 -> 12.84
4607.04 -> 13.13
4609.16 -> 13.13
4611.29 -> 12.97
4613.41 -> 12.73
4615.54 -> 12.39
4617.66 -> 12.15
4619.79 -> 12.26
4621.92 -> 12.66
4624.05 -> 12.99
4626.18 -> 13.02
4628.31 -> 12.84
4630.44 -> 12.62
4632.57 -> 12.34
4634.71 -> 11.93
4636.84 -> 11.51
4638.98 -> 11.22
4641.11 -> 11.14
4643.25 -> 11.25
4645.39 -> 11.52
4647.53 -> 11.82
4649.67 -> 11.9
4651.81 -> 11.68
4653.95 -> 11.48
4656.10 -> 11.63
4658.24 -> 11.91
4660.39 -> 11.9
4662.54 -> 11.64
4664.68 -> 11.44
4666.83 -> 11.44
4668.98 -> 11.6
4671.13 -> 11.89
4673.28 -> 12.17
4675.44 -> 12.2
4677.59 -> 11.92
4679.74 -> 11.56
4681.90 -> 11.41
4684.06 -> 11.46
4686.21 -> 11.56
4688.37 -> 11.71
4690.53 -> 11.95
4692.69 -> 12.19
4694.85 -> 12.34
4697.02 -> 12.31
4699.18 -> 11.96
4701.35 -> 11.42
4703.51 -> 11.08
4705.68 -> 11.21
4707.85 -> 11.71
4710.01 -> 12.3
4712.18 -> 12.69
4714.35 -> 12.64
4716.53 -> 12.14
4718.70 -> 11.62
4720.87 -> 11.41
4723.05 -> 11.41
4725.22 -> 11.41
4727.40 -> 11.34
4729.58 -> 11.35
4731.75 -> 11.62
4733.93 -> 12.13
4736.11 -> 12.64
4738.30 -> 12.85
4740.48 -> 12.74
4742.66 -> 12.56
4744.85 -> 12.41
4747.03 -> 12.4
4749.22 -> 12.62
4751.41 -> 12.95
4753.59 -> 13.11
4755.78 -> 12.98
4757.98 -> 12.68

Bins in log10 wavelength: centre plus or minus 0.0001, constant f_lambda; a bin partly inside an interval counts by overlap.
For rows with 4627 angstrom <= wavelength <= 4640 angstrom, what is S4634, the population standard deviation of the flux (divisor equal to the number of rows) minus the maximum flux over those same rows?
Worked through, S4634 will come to -12.3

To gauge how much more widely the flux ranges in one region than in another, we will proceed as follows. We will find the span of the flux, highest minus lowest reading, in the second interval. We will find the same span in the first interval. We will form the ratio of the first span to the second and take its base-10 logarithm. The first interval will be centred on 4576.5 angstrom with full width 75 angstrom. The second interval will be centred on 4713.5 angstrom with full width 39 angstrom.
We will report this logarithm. 0.16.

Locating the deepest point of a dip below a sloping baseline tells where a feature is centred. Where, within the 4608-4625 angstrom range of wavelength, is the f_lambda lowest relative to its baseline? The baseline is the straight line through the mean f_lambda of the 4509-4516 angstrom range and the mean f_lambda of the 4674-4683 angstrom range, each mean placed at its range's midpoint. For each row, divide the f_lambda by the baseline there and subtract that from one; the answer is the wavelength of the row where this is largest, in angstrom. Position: 4617.66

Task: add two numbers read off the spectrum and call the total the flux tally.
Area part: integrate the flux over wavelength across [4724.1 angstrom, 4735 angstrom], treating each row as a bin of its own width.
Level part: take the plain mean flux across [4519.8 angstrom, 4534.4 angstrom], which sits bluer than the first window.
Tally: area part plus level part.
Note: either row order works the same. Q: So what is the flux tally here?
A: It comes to 139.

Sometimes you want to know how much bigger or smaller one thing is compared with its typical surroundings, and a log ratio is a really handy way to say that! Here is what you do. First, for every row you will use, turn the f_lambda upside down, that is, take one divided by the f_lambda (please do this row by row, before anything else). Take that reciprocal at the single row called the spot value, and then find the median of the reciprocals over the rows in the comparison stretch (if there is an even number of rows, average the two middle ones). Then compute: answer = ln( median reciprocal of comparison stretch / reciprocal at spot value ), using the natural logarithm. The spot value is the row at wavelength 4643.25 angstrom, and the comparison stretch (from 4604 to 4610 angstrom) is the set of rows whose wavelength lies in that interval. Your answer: -0.15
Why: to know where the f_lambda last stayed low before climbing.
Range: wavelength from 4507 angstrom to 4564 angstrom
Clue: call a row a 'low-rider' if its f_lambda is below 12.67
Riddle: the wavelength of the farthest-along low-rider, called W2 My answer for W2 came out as 4545.92 angstrom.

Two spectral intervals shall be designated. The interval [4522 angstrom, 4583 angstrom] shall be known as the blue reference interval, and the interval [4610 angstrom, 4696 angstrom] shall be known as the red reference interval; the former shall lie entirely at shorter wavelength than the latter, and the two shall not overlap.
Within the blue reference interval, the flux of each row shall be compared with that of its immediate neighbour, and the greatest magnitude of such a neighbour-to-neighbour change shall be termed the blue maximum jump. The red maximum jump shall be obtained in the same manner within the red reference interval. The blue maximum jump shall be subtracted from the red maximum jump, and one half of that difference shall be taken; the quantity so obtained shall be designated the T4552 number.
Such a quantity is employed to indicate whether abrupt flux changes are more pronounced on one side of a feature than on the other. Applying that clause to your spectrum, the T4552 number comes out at -0.22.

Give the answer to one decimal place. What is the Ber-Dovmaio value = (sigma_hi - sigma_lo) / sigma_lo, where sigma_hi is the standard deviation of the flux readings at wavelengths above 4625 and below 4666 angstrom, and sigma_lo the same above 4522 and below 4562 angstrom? -0.3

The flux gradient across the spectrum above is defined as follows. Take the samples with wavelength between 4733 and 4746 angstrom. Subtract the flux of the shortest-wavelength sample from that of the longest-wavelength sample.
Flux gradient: 0.28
